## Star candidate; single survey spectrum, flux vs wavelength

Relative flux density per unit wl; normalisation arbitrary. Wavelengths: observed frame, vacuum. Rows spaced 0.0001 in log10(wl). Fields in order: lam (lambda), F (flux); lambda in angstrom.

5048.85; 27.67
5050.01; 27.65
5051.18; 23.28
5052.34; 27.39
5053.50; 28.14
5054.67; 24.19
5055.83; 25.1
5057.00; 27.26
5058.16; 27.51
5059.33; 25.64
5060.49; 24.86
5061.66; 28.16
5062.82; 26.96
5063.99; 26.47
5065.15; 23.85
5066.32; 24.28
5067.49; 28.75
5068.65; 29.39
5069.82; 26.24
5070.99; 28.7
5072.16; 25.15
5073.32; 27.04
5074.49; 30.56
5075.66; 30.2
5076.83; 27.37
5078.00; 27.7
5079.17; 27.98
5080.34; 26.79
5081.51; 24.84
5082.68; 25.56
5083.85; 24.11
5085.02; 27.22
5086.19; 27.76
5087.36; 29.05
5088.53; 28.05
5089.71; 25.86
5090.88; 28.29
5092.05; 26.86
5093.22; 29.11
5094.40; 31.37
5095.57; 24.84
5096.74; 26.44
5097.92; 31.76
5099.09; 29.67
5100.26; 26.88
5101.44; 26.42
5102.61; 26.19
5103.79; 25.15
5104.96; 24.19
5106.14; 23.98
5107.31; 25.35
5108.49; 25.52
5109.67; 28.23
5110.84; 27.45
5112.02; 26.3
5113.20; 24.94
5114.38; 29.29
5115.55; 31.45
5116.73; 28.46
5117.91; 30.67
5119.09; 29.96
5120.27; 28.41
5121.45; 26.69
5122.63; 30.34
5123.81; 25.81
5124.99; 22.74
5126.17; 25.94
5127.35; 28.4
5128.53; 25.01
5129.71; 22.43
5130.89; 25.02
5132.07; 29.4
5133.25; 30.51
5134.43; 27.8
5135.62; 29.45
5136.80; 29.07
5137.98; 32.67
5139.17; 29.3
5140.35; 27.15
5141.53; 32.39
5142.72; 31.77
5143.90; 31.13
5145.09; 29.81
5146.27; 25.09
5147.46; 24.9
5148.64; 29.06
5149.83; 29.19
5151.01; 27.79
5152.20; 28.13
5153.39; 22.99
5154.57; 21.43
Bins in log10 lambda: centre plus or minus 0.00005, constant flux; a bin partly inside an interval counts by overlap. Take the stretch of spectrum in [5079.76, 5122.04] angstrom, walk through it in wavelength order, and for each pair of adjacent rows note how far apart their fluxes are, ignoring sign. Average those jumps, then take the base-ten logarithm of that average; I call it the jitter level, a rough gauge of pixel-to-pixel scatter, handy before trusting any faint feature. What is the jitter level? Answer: 0.27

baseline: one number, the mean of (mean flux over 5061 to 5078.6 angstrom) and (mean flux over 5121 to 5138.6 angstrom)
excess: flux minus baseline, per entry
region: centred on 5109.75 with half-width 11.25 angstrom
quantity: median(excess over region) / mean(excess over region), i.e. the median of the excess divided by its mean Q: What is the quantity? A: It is 4.6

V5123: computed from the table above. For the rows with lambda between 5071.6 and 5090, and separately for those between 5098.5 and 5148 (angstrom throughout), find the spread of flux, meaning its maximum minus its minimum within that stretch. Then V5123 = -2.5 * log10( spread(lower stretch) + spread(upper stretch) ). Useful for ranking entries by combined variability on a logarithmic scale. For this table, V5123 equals -3.06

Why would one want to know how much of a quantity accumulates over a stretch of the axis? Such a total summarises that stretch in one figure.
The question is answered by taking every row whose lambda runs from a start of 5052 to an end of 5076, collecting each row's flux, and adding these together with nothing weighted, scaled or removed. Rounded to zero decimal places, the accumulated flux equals 566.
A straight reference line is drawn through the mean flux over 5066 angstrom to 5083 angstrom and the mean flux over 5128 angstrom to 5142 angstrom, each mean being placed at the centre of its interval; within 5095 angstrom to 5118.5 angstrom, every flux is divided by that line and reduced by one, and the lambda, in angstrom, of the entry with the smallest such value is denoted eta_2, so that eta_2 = 5106.14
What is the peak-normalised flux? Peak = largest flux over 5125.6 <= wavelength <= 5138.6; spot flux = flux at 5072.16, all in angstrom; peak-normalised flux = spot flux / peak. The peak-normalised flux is 0.77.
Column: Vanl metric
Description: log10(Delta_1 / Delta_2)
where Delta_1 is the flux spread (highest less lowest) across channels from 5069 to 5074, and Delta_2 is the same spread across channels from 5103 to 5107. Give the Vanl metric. 0.48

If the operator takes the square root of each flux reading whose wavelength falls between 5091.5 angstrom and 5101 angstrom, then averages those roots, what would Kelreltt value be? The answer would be 5.32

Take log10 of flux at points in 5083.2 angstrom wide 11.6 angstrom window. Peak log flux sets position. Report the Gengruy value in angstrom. 5087.36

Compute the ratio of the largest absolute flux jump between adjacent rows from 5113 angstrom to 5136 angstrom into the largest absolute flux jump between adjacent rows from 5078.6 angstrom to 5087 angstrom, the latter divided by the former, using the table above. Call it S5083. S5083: 0.7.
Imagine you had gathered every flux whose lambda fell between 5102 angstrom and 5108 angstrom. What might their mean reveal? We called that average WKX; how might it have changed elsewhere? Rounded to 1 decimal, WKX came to 25.0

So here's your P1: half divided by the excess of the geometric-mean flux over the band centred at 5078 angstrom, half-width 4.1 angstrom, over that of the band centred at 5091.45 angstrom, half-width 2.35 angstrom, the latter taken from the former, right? 1.4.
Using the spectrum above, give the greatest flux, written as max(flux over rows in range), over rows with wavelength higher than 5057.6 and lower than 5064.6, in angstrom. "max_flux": 28.16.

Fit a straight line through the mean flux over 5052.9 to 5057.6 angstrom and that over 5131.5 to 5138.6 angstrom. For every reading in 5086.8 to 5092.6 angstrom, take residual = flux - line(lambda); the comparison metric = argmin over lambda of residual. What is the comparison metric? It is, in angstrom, 5089.71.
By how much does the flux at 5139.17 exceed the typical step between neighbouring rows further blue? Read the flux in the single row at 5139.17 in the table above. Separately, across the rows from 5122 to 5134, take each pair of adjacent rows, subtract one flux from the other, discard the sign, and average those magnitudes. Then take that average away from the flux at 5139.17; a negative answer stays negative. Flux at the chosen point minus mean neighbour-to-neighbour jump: 26.3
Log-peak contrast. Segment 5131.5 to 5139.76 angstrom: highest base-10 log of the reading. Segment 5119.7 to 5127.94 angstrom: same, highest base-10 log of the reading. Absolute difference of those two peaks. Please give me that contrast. 0.032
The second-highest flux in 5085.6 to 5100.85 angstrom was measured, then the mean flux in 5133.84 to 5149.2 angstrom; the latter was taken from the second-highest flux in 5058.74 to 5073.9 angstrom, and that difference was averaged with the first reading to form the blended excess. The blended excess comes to 15.5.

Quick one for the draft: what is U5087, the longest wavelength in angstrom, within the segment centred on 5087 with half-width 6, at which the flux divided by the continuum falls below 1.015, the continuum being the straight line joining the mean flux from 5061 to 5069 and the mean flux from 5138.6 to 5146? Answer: 5092.05 angstrom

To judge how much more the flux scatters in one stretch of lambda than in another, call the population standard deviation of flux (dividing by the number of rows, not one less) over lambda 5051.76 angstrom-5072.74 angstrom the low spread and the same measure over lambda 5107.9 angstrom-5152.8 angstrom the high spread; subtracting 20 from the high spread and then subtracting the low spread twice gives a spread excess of -20.9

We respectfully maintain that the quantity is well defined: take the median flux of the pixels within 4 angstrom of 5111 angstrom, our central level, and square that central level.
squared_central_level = 692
